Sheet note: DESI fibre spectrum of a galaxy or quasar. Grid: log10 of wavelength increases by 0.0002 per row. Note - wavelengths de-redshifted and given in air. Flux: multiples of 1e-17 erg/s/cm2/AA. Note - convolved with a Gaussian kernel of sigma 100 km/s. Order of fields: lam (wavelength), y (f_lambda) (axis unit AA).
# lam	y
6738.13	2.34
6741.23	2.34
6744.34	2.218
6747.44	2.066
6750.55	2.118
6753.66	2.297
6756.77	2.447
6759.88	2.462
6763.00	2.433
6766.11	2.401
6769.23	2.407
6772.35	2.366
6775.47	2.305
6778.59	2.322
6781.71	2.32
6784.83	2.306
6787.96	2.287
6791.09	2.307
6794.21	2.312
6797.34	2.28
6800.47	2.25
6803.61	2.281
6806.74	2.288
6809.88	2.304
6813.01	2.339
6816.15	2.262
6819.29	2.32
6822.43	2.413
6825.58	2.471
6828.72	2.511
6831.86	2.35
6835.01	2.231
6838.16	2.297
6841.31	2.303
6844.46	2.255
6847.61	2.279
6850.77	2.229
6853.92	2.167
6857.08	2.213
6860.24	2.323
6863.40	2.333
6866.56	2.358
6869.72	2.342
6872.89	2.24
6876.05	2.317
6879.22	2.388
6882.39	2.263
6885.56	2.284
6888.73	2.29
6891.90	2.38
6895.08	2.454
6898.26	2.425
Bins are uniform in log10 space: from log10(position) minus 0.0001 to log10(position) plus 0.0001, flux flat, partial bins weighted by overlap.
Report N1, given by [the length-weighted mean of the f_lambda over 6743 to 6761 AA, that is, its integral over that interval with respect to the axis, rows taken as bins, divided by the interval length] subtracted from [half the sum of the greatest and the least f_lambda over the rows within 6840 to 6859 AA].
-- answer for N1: -0.03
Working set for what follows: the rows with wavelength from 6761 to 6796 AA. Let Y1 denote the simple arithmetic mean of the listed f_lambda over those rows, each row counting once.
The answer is 2.34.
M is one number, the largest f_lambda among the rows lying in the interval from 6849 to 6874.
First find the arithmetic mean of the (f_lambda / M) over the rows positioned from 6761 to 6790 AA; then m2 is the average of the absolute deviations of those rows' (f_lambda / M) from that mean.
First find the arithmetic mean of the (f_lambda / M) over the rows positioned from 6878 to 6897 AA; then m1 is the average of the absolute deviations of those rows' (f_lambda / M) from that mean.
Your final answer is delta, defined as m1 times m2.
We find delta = 0.0005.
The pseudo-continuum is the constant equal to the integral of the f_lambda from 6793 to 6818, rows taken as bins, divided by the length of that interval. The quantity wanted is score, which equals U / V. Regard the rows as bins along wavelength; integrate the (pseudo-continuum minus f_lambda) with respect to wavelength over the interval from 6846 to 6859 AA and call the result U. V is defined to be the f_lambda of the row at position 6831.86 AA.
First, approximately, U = 0.8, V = 2.35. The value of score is 0.4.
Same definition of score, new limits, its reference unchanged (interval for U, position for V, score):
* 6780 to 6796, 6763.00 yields -0.1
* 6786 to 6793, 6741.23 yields 0.0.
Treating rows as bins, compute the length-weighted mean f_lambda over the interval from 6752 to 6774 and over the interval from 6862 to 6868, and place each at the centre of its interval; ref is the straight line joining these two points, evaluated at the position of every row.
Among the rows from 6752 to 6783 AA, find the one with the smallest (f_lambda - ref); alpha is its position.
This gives 6753.66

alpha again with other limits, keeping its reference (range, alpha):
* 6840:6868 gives 6853.92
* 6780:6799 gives 6797.34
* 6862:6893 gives 6872.89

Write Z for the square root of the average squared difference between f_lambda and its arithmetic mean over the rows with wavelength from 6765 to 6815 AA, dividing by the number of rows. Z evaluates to 0.04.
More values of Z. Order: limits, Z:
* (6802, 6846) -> 0.08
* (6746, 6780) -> 0.12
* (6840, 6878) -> 0.06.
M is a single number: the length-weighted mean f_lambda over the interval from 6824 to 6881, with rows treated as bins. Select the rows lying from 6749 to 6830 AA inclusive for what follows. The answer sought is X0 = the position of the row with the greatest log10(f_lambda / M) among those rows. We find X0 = 6828.72 AA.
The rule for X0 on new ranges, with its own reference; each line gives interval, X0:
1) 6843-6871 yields 6866.56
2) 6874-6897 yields 6895.08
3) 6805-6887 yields 6828.72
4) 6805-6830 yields 6828.72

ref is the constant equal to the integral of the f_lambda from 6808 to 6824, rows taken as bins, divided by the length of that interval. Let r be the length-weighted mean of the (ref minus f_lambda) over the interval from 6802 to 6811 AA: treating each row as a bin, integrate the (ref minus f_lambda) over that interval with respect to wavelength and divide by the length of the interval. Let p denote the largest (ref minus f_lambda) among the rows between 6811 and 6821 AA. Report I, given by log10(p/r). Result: 0.25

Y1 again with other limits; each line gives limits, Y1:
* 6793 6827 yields 2.32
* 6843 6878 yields 2.28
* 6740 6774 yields 2.32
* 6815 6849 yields 2.34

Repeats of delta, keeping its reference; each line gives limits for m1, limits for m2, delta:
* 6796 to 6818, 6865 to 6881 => 0.0001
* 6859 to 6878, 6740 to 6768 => 0.0006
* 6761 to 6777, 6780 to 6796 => 0.0001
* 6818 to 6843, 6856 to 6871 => 0.0006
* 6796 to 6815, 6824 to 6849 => 0.0003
